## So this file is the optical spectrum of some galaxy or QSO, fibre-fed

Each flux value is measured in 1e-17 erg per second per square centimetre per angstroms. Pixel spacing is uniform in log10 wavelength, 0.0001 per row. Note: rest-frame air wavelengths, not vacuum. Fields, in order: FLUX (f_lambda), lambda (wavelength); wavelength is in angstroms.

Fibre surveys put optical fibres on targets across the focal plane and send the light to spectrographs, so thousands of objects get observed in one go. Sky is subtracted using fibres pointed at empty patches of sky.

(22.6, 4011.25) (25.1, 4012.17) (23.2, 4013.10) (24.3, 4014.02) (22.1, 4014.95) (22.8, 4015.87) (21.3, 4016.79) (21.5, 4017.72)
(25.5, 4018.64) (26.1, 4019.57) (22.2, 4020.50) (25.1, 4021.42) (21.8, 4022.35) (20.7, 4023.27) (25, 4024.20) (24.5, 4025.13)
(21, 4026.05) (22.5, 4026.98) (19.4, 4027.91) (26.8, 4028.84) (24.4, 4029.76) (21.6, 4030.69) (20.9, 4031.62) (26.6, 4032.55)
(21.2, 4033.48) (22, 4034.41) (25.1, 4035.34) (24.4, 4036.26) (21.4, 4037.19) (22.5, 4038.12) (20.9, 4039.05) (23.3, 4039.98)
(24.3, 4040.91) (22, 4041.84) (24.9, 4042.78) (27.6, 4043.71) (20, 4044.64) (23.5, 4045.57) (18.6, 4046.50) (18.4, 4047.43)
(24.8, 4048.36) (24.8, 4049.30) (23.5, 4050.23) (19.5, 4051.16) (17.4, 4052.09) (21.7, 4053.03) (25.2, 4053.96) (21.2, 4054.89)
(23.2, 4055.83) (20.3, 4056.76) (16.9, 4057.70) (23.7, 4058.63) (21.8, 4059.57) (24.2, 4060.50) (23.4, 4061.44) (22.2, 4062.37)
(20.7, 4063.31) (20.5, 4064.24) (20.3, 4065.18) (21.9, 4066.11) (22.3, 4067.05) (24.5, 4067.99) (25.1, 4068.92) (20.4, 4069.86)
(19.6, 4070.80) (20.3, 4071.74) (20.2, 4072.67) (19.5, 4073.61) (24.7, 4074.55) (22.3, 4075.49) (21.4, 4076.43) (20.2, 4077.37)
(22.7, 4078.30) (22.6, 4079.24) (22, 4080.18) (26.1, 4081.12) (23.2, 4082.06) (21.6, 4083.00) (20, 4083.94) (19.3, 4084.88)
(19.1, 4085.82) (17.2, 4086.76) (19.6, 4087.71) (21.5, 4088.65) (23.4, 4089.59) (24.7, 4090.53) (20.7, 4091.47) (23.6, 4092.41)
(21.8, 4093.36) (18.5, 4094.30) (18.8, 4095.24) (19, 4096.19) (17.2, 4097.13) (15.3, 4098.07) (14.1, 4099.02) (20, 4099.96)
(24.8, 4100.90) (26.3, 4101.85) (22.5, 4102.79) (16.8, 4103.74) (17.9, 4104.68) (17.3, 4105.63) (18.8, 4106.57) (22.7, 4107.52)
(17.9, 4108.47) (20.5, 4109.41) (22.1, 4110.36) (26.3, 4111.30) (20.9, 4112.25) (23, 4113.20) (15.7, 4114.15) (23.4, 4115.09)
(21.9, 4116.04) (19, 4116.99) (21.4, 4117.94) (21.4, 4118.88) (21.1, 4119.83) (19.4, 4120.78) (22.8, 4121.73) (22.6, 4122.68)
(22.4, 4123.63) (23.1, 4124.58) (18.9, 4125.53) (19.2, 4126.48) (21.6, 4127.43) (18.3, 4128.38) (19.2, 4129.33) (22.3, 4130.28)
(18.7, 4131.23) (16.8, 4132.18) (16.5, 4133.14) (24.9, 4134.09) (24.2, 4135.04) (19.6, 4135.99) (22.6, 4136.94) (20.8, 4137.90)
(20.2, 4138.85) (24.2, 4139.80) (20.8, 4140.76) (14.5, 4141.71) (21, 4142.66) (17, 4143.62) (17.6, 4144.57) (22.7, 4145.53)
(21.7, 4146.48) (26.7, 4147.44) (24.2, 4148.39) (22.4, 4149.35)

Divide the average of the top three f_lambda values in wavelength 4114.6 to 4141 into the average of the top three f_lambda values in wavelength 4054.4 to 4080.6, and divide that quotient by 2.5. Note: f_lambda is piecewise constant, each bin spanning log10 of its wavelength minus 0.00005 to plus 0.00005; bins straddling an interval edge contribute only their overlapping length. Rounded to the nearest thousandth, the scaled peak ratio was 0.405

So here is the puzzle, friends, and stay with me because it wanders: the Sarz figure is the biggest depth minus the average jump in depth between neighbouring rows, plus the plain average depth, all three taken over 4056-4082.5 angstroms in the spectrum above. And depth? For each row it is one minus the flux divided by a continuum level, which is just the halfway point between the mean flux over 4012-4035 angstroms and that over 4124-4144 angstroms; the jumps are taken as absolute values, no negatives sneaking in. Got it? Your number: 0.12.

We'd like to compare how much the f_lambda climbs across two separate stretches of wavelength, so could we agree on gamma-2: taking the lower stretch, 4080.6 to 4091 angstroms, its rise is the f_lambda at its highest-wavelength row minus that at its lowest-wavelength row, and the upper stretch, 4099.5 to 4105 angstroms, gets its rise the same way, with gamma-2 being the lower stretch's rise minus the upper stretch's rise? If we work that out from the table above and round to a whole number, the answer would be 1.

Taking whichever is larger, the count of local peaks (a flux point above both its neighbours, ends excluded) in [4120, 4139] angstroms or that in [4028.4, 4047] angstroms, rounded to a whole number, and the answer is 6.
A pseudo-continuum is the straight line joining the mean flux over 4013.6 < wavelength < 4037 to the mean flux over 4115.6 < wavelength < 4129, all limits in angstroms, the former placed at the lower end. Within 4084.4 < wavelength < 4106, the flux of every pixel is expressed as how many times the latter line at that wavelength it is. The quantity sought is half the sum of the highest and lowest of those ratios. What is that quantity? 0.94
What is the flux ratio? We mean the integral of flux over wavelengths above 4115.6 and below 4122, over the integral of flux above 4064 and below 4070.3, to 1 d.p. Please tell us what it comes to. 1.0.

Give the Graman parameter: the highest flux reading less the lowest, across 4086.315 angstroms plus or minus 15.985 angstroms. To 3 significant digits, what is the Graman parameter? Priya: 12.2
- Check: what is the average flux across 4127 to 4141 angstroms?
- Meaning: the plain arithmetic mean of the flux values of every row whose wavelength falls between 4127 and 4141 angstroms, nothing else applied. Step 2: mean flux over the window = 20.7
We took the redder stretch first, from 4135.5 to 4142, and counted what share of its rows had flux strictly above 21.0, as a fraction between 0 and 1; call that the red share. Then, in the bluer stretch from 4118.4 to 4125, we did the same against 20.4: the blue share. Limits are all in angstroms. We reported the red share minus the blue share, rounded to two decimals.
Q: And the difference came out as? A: -0.57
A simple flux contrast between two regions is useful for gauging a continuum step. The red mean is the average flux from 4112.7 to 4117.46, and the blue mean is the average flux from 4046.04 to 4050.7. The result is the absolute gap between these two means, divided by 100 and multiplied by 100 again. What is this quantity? 1.4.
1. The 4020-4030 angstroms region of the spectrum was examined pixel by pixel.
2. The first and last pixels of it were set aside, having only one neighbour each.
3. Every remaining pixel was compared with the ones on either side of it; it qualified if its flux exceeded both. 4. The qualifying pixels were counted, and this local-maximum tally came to 4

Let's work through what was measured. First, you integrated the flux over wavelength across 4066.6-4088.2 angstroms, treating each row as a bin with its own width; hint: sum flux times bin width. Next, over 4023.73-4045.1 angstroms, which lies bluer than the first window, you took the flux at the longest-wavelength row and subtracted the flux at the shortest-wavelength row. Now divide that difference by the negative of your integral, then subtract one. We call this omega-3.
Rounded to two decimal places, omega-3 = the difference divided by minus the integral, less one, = -0.99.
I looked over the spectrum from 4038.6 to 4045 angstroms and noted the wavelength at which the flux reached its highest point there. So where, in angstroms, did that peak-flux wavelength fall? 4043.71 angstroms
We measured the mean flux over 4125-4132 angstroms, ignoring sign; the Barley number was 19.7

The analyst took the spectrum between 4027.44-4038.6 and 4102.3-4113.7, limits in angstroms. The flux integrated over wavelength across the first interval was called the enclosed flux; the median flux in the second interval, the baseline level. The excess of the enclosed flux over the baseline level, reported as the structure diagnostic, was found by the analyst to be 236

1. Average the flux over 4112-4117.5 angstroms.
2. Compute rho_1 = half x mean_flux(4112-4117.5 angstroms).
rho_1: 10.3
